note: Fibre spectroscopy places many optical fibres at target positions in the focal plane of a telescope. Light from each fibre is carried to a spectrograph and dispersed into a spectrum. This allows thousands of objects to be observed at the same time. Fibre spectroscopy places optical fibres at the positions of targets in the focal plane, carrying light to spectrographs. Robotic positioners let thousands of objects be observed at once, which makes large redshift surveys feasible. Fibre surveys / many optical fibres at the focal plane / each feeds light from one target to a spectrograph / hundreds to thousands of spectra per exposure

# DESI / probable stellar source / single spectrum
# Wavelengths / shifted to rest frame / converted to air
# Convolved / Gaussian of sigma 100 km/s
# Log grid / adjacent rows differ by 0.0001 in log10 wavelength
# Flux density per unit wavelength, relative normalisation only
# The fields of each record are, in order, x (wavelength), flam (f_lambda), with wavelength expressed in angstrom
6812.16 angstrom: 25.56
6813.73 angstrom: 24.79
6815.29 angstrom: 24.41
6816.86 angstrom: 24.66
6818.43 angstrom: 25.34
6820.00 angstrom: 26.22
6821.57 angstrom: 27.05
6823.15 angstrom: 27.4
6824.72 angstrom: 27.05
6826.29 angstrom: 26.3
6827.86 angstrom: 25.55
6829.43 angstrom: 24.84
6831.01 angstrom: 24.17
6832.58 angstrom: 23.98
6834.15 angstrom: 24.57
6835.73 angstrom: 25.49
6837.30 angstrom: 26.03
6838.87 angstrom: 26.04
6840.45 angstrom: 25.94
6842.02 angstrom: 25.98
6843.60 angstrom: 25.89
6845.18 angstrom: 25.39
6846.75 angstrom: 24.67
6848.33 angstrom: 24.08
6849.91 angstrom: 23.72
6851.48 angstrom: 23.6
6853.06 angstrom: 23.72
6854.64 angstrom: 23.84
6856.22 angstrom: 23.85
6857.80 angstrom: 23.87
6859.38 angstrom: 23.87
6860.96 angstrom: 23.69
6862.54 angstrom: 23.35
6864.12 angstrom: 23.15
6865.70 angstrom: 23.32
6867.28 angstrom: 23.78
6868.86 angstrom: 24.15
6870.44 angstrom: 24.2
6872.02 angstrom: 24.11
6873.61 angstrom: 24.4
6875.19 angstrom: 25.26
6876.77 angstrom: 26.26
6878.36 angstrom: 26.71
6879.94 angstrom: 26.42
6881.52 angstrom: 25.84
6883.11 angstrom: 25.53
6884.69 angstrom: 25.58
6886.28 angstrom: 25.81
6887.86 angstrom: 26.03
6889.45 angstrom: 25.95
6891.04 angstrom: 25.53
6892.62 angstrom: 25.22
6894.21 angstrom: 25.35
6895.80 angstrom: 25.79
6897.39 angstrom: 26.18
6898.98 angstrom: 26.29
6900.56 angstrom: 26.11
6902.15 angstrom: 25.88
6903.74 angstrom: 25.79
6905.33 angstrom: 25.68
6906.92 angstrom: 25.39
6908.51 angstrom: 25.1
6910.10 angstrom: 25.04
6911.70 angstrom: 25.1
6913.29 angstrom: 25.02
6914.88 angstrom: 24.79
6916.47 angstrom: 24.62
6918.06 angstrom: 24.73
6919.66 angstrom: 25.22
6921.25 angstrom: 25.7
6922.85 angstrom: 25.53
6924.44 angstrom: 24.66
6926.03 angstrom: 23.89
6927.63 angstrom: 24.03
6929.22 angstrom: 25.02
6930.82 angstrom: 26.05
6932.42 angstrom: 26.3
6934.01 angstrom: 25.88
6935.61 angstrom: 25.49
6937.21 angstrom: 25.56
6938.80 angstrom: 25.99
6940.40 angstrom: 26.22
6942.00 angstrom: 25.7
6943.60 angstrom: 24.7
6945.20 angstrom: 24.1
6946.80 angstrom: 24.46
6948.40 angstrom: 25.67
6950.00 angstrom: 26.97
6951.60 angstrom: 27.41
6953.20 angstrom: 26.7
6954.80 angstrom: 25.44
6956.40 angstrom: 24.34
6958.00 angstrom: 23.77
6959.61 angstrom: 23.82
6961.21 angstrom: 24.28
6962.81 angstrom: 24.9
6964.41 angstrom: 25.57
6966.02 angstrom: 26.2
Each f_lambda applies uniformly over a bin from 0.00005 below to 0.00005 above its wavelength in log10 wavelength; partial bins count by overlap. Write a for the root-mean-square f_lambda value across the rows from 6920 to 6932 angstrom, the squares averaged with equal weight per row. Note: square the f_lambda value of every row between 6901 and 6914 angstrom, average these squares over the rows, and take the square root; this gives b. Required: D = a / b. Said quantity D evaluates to 0.98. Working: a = 25.0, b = 25.4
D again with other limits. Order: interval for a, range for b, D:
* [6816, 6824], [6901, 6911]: 1.03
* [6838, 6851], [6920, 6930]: 1.02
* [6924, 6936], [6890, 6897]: 0.99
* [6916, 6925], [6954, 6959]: 1.02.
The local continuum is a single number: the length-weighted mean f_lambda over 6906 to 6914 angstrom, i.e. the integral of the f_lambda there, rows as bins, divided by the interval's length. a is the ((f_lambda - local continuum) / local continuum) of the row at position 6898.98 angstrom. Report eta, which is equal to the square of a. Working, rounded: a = 0.046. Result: 0.002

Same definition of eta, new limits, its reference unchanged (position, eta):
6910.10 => 0.000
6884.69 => 0.000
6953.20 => 0.004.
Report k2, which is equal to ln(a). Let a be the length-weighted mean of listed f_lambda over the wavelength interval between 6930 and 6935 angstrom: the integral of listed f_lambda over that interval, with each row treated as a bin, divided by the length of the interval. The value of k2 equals 3.26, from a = 26.0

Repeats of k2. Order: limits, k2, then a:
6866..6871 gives 3.18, 24.0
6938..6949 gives 3.23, 25.3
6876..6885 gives 3.26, 26.1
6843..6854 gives 3.19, 24.4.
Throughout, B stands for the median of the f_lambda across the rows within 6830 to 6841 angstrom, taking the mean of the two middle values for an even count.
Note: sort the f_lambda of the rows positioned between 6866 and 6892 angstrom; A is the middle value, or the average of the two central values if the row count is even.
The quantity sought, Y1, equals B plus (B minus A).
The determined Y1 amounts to 25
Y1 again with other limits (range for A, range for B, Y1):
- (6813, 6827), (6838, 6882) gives 22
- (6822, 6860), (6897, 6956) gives 26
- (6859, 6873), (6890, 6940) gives 27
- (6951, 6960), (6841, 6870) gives 23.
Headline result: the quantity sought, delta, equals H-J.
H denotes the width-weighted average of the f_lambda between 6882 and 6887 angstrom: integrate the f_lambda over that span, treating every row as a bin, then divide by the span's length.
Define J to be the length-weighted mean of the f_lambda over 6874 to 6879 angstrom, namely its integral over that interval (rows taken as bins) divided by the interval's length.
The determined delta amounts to -0.3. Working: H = 25.6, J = 25.9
